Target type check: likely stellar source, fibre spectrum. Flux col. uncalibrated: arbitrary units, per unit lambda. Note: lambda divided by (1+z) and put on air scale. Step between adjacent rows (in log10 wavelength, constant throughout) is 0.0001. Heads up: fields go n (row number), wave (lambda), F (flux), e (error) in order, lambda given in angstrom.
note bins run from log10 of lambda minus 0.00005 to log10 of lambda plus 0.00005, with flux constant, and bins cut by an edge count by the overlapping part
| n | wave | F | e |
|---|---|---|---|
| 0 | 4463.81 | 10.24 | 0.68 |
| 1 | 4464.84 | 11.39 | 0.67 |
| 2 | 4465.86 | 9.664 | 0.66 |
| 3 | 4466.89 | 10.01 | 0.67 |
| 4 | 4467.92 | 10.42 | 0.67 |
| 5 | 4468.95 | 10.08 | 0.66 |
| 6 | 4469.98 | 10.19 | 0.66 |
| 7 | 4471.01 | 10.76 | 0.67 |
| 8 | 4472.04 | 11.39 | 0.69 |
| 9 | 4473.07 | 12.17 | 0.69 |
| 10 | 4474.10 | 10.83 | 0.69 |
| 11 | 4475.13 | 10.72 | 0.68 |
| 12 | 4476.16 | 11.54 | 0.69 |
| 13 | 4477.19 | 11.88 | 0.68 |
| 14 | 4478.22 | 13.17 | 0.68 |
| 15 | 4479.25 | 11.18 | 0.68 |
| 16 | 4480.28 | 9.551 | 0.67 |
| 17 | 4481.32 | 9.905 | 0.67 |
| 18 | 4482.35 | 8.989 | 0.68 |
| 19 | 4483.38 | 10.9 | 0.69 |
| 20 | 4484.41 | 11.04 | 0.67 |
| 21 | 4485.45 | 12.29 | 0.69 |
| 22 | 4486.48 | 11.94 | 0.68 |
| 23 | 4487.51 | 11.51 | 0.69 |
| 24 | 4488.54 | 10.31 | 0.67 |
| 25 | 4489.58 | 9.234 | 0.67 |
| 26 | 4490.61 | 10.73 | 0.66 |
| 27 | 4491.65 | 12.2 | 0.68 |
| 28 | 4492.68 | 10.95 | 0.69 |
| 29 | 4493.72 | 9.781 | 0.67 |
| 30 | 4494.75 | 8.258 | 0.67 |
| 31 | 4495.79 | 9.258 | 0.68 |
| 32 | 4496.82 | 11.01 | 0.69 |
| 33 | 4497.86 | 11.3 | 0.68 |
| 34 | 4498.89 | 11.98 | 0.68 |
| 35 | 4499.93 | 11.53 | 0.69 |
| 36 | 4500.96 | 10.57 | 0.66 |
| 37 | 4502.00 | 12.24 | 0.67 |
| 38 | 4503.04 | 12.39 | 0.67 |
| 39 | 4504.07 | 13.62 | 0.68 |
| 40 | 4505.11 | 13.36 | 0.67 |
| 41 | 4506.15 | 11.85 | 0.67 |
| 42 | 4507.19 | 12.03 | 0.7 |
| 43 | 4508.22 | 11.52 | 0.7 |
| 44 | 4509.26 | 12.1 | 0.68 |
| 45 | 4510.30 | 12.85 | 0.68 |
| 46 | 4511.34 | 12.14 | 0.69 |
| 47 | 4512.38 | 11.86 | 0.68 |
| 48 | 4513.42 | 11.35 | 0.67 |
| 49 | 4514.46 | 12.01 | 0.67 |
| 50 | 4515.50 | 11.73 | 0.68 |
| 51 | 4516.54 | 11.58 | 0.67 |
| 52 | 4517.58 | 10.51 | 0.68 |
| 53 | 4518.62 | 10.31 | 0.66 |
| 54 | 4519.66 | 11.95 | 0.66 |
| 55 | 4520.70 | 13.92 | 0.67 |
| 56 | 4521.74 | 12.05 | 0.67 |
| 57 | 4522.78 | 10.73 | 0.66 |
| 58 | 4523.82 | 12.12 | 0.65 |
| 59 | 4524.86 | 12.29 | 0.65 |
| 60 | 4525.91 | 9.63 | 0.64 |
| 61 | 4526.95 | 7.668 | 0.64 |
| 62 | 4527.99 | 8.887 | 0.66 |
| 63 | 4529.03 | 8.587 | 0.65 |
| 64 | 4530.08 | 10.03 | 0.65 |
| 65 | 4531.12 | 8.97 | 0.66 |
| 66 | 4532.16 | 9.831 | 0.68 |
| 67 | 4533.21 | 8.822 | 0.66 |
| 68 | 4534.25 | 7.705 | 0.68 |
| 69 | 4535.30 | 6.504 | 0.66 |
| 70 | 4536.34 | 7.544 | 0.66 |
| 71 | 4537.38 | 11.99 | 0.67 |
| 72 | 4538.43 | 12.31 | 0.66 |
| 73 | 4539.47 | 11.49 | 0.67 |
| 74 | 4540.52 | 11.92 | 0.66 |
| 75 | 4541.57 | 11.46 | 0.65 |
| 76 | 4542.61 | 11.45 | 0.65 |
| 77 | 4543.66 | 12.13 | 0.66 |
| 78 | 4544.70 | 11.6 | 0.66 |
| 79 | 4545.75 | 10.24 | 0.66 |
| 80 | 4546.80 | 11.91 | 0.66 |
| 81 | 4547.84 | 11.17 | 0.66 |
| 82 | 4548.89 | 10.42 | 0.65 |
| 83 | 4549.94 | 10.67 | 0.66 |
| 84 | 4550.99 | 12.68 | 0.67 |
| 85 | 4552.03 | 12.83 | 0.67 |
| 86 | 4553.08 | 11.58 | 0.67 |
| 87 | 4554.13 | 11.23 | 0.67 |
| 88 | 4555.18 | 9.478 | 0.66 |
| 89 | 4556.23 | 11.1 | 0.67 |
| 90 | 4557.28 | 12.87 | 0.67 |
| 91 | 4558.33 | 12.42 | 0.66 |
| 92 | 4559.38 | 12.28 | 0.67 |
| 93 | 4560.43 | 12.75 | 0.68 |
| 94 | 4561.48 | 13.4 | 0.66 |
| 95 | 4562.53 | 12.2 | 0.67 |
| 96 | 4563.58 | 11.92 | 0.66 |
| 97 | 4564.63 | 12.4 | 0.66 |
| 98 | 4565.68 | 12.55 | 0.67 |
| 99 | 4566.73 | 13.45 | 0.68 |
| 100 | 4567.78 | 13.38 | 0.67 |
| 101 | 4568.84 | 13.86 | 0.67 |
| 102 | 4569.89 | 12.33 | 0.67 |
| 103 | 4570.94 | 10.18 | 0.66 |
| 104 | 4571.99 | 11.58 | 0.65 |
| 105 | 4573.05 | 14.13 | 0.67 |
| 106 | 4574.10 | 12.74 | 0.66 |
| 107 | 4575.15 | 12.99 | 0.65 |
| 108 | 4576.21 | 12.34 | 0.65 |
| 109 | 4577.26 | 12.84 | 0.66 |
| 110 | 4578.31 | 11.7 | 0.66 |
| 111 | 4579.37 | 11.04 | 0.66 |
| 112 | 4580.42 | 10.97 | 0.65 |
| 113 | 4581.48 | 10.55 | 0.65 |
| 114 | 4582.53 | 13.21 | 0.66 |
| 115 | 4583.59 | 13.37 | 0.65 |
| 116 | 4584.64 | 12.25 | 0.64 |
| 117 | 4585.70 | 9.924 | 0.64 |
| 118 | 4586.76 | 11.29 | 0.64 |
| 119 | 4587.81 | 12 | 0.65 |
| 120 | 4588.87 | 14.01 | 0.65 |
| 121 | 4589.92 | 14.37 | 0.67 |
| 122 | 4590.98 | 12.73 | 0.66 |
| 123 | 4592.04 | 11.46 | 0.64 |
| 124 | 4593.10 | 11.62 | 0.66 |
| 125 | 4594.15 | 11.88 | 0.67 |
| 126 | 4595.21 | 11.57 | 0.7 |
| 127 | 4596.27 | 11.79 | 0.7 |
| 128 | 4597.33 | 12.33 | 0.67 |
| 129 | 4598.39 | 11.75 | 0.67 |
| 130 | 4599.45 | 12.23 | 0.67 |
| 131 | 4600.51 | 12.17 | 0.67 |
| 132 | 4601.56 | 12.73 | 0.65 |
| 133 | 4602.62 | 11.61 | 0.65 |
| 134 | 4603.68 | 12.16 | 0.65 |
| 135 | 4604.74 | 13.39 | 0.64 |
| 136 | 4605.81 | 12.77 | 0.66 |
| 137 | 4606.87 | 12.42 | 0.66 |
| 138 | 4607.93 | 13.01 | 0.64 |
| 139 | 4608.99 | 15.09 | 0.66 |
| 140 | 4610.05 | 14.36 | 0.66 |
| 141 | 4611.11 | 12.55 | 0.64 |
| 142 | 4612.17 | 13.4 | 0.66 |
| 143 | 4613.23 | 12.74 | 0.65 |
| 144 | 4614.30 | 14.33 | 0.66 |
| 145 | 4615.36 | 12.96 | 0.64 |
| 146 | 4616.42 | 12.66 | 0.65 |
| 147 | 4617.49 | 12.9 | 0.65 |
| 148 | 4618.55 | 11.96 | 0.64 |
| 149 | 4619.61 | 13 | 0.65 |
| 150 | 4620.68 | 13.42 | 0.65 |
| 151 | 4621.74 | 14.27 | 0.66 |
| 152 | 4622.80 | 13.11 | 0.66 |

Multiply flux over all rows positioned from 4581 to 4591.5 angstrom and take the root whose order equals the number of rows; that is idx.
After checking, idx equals 12.3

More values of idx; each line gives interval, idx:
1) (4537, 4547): 11.6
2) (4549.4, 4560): 11.7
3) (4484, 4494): 11.0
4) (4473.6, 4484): 10.8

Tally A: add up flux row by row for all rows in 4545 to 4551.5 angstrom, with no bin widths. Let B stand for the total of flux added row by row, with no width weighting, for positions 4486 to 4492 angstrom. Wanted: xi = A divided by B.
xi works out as 1.02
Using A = 67.1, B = 66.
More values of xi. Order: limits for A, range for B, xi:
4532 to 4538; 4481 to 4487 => 0.81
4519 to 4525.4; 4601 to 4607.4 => 0.97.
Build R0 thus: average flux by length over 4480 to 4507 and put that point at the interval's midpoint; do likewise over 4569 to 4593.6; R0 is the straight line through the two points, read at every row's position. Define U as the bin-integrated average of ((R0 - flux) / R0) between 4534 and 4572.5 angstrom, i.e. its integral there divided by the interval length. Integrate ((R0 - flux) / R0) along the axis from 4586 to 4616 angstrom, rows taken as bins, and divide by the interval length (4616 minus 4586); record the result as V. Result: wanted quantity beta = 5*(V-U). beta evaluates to -0.19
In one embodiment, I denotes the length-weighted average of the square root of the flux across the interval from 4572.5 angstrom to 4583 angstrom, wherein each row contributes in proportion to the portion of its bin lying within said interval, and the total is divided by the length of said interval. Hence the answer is 3.50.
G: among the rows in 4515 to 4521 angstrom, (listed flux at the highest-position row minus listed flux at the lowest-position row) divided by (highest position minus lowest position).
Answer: 0.42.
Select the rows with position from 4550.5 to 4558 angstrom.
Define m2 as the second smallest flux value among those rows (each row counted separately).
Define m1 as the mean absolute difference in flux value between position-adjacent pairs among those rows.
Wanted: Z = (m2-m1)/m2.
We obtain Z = 0.90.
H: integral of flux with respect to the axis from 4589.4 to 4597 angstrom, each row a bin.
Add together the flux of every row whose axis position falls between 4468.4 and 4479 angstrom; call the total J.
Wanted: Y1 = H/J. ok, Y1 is 0.8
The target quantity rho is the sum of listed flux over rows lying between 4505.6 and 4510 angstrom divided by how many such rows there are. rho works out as 11.9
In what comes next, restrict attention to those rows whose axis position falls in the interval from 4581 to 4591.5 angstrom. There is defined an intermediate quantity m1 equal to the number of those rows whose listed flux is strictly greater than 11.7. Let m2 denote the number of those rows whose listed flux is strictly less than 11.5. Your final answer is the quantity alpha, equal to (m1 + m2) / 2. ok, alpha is 5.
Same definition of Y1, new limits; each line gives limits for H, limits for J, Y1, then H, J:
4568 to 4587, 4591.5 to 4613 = 0.9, 230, 250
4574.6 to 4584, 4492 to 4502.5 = 1.1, 114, 107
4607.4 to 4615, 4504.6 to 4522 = 0.5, 104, 203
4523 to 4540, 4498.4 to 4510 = 1.2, 164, 133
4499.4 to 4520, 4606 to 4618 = 1.7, 245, 146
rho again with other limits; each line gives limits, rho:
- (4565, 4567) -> 13.0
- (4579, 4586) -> 11.6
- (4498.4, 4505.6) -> 12.2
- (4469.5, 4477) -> 11.1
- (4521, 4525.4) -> 11.8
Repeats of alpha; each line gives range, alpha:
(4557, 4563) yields 3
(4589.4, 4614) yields 10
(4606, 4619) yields 6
